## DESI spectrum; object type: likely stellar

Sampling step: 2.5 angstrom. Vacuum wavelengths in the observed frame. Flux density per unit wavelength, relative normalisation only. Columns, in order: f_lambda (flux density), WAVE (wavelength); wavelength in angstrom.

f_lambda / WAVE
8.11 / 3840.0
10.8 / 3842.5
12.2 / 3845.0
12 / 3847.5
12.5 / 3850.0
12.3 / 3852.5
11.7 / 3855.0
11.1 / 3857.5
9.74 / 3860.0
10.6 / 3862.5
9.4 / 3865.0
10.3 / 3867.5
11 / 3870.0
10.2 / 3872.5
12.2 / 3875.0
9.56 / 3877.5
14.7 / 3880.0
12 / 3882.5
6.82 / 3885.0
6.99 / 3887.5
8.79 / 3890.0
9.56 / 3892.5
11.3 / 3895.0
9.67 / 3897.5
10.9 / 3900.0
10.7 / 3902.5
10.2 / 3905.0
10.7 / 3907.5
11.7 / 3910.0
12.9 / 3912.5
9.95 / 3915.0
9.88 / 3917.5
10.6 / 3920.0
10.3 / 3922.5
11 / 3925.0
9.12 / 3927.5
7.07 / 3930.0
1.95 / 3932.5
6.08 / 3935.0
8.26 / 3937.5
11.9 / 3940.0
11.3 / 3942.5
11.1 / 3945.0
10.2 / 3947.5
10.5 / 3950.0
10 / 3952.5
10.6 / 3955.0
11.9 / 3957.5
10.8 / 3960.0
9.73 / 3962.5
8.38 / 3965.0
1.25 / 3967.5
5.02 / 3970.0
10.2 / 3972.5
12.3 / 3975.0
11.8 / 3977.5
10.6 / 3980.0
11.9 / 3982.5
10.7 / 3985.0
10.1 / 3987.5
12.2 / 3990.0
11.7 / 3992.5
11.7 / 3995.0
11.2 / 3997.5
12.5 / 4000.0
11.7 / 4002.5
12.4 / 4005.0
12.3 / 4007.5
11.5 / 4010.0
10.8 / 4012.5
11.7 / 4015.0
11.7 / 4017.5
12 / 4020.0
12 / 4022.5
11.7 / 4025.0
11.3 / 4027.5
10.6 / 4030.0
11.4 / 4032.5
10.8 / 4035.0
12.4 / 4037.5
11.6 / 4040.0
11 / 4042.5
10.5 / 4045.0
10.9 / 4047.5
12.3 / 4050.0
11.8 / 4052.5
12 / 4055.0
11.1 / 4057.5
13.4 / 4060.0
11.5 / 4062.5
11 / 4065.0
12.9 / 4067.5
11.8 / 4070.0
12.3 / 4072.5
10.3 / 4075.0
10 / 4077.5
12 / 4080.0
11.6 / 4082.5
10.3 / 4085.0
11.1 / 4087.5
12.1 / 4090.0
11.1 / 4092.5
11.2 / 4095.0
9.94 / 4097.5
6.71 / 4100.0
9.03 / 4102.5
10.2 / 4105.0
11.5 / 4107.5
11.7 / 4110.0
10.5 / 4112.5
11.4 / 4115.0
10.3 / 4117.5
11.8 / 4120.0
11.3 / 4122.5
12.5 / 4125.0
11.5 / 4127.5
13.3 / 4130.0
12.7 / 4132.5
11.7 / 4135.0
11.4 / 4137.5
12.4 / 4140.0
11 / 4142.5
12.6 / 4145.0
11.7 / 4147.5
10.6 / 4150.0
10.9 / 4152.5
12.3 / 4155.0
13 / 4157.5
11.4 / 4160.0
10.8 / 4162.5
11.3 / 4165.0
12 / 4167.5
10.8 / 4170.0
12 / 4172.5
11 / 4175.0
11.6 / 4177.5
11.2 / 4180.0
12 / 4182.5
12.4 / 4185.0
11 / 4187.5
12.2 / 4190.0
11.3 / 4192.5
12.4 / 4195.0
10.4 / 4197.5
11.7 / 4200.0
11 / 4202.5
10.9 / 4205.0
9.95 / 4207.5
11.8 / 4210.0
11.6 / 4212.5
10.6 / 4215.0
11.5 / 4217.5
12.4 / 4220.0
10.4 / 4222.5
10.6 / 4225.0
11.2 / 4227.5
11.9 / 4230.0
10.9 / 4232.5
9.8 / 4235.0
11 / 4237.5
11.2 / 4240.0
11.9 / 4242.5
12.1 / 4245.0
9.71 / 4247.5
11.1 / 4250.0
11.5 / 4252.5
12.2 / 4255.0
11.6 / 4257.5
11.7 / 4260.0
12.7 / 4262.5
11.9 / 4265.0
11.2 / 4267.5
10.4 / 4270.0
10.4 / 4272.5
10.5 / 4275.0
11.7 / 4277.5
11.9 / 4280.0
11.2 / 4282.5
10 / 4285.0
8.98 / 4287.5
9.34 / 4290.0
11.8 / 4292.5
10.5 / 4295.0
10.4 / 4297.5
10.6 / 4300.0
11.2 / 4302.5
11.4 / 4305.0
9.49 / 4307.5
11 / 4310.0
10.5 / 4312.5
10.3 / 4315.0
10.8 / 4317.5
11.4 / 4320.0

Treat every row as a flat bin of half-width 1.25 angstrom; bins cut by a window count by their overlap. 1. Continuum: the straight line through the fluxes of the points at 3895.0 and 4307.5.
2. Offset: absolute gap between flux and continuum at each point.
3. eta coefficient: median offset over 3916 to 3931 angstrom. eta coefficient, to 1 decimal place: 1.1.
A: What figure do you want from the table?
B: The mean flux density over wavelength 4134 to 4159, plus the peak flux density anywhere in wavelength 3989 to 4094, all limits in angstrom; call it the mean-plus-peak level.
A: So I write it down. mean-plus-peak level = 25.2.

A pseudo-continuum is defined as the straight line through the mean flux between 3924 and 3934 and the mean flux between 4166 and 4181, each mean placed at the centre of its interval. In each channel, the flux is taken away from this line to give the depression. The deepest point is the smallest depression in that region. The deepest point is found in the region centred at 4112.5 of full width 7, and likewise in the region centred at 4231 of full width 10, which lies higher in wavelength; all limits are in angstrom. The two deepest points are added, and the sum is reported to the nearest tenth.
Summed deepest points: -0.9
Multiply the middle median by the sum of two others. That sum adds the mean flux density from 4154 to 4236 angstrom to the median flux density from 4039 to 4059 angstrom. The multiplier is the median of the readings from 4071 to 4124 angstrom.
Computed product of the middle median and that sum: 252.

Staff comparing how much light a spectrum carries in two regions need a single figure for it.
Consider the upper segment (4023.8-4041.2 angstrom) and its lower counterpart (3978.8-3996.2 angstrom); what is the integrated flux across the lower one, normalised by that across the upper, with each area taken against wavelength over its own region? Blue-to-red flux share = 0.99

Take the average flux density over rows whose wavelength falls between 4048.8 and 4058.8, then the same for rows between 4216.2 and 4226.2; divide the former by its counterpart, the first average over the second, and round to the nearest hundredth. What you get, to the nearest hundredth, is 1.05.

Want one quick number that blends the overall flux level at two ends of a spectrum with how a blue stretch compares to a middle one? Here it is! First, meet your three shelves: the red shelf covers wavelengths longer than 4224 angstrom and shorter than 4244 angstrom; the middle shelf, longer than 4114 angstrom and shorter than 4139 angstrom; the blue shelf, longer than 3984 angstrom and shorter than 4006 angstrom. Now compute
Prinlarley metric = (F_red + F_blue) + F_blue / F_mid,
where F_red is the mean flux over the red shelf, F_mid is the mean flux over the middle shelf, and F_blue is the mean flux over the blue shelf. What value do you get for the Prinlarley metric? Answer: 23.6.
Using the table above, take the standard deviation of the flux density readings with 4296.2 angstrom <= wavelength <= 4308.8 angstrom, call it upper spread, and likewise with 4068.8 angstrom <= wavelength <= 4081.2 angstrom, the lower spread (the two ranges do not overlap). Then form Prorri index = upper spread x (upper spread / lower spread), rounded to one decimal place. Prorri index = 0.5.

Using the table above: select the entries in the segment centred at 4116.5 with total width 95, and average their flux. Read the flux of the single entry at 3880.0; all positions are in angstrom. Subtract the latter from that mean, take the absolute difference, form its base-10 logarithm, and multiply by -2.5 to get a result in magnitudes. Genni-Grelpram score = -1.3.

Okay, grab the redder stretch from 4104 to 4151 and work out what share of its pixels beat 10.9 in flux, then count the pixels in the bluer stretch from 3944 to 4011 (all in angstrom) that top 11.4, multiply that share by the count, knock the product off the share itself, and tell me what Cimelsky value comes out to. -8.7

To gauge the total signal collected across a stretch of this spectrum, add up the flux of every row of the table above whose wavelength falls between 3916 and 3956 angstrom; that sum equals 150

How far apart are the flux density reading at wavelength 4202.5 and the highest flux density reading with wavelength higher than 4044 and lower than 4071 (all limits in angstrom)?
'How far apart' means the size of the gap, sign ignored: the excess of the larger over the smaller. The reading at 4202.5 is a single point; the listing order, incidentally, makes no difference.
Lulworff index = 2.4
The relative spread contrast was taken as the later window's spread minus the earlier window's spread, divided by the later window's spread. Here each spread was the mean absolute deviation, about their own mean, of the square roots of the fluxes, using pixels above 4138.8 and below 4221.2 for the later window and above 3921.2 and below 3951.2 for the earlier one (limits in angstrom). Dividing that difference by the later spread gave -3.6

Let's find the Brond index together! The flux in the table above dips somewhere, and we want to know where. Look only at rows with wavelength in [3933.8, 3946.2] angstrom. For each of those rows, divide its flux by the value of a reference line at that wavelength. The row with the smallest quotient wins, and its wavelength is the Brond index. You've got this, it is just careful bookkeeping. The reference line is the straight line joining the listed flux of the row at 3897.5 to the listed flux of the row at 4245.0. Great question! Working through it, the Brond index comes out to 3935.0 angstrom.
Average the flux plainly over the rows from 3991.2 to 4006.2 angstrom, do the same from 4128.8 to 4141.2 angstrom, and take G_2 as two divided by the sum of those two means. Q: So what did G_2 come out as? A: 0.0828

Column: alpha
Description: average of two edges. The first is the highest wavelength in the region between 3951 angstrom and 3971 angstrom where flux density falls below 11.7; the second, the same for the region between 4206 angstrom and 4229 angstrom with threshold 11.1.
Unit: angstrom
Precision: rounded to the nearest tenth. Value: 4097.5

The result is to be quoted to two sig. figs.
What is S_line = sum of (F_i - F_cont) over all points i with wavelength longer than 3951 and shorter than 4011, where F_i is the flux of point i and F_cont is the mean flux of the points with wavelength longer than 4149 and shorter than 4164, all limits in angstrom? -24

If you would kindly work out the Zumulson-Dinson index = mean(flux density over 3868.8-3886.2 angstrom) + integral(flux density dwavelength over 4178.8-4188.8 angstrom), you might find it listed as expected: 127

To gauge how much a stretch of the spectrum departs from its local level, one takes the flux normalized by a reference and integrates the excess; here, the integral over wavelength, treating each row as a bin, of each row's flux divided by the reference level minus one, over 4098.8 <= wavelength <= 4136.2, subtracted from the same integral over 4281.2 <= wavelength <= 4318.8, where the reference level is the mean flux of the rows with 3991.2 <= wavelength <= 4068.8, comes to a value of -2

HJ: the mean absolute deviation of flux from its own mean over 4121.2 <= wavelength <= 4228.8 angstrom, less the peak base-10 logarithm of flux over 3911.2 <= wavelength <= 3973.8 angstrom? -0.485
